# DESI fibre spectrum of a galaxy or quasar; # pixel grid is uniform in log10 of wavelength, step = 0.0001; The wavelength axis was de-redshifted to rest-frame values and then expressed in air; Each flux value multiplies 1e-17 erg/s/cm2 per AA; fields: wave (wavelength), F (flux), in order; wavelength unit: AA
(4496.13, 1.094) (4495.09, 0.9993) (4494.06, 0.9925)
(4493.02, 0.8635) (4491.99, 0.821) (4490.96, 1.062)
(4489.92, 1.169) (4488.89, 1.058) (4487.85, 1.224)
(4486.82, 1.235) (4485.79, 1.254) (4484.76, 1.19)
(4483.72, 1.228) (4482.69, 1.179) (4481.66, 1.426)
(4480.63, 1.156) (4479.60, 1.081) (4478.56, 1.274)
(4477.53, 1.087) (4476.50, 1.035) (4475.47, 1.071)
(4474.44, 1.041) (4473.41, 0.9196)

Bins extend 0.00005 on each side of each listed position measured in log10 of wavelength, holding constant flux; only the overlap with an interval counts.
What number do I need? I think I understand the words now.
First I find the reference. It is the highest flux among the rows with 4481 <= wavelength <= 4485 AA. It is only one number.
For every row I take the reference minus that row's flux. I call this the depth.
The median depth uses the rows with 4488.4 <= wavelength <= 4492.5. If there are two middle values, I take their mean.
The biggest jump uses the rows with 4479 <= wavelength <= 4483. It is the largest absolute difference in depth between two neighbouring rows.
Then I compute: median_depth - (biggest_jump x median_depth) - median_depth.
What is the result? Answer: -0.099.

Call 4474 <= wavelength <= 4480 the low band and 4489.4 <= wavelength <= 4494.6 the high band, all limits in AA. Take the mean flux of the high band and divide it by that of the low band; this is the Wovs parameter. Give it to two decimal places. 0.89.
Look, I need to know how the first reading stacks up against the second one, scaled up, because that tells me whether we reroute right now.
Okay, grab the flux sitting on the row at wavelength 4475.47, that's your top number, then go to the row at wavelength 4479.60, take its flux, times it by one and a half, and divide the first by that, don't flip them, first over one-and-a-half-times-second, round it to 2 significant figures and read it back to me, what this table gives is 0.66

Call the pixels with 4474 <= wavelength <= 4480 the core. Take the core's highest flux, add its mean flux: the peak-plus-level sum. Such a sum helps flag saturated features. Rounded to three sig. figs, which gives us 2.37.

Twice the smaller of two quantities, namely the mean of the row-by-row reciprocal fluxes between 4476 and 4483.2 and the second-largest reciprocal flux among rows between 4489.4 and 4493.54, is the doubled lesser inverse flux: 1.72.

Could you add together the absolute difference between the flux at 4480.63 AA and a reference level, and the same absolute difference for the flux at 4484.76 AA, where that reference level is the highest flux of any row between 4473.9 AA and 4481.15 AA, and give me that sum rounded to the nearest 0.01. 0.20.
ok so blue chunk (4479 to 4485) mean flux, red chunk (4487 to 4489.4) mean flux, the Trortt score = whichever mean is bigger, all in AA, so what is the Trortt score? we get 1.21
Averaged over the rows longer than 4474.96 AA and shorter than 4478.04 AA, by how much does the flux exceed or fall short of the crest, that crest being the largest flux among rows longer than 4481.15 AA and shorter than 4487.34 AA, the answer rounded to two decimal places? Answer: -0.36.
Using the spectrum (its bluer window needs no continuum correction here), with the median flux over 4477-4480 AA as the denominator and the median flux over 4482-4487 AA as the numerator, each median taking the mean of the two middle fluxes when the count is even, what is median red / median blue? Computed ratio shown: 1.13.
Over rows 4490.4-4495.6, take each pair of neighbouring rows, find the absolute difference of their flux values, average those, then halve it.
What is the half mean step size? 0.052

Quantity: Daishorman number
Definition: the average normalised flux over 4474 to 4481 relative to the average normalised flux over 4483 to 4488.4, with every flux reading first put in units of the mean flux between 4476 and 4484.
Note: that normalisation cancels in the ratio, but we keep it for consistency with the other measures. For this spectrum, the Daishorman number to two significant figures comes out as 0.90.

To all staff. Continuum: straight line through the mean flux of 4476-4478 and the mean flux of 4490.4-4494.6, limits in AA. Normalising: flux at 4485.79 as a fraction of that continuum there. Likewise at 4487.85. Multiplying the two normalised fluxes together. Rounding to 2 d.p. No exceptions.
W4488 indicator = 1.59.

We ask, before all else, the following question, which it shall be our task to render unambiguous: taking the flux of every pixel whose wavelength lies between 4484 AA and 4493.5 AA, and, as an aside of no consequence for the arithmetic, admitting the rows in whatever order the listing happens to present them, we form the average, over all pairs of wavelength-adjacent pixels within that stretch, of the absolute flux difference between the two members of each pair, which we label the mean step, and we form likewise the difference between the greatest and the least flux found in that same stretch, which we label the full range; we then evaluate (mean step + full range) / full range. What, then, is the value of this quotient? 1.22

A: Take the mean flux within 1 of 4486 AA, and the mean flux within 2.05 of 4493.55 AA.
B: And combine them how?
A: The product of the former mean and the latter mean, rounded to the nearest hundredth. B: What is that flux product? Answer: 1.14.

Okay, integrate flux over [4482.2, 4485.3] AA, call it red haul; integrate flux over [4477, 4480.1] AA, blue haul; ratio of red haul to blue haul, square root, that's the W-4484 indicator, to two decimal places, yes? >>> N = 1.02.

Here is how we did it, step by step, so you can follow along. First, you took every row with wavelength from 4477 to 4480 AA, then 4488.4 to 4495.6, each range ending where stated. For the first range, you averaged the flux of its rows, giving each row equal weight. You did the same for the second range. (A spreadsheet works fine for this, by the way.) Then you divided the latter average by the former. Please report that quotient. 0.87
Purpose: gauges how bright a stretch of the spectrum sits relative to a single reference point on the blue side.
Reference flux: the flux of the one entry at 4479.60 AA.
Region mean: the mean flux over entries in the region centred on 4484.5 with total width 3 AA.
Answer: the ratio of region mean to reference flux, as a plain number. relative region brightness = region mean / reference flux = 1.13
